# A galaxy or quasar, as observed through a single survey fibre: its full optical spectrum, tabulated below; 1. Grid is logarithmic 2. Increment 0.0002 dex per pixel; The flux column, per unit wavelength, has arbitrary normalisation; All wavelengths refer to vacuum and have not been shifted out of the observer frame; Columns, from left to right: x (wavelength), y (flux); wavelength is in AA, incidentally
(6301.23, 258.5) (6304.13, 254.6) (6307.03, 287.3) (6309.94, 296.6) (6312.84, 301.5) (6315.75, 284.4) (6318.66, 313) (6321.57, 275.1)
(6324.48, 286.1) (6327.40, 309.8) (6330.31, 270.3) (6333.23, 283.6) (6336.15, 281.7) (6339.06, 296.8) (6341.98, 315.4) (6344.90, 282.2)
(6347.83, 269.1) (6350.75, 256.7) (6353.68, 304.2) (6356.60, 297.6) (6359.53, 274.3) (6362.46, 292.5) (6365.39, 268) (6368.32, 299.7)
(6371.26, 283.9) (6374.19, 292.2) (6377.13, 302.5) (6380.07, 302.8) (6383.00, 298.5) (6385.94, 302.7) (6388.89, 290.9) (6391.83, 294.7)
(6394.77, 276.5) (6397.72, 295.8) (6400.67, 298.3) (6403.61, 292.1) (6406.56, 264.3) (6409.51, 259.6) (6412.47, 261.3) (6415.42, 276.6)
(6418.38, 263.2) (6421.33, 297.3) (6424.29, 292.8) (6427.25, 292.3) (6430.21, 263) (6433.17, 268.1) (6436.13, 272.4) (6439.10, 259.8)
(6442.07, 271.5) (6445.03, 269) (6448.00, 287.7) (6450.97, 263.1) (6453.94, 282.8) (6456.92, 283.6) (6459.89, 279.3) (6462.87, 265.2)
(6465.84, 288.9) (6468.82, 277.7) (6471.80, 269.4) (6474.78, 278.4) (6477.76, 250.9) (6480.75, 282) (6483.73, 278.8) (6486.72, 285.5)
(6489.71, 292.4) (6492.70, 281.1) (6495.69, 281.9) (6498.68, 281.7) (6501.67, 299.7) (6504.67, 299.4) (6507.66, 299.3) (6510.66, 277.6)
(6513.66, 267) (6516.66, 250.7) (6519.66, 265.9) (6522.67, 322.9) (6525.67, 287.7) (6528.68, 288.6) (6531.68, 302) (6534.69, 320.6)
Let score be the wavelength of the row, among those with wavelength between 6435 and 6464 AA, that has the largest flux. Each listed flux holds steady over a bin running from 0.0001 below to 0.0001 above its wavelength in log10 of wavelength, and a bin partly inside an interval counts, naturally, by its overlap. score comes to 6448.00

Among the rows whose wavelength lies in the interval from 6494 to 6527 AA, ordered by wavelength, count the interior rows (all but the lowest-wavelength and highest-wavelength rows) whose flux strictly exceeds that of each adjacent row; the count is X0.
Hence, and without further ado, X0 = 2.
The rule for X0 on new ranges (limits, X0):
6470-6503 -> 4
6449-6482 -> 3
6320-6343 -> 2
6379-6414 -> 3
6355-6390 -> 4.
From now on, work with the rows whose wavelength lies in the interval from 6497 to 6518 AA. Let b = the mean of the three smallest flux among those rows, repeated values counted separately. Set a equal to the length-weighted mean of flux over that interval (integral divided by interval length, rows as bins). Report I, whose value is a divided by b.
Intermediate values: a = 282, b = 265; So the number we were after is 1.07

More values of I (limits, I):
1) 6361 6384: 1.04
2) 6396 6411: 1.04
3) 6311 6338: 1.05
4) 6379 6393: 1.01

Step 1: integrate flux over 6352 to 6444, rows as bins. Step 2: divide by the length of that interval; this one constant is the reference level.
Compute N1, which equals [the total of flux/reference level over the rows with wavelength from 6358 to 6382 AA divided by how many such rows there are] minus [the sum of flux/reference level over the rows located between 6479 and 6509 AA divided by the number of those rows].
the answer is 0.00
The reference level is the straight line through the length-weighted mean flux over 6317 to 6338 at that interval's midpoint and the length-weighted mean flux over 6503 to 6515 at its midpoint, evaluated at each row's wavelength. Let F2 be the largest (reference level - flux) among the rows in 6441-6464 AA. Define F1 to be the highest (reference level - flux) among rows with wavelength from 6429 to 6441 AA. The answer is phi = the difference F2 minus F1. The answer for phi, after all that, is -3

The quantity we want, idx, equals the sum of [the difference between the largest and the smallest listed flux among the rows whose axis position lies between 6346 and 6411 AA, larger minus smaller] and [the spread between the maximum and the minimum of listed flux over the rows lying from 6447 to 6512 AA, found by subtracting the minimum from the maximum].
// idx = 96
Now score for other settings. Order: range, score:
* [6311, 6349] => 6341.98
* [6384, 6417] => 6385.94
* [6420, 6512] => 6501.67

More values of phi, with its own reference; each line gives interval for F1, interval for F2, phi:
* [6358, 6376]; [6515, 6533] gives 15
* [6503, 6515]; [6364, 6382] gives 1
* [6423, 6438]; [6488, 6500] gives -19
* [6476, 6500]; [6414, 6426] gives -12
